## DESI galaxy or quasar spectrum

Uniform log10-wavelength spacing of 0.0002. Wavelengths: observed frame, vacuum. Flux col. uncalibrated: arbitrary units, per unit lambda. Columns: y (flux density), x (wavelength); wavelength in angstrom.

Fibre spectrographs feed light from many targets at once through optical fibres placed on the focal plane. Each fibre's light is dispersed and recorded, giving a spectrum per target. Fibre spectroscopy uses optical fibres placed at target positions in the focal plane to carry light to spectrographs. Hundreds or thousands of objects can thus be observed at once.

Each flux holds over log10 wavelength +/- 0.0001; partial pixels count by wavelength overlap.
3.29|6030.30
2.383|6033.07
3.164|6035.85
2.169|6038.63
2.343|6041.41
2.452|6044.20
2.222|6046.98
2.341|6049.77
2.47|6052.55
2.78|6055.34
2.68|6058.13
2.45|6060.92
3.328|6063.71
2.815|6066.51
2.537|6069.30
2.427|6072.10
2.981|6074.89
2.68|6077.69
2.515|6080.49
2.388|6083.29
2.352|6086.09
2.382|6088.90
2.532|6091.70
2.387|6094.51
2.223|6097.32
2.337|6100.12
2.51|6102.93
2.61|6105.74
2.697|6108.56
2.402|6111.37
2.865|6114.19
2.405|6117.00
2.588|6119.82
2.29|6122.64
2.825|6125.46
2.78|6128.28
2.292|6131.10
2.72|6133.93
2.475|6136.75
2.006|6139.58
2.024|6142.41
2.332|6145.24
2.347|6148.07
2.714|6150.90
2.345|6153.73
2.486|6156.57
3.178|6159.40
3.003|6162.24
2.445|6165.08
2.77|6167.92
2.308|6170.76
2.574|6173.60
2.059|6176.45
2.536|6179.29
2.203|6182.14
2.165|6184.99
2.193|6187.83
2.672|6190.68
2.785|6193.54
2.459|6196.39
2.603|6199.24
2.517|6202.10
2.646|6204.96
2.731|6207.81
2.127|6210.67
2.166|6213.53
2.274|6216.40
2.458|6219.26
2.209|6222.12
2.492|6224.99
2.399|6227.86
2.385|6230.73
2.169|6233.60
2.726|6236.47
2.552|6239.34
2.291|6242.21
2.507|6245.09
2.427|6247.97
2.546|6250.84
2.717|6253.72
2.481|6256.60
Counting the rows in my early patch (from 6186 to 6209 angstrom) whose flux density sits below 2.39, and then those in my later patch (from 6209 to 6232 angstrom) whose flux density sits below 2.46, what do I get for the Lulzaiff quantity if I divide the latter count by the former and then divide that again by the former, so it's 7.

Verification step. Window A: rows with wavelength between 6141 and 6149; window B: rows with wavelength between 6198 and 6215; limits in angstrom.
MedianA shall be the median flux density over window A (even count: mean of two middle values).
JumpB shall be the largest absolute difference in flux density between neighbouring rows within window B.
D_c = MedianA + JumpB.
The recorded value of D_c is 2.94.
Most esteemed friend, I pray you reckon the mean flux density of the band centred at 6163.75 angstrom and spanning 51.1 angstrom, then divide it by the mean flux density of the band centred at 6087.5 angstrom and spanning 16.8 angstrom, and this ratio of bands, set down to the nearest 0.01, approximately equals 1.00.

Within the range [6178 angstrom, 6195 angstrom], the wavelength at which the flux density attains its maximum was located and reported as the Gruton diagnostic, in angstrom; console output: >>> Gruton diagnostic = 6193.54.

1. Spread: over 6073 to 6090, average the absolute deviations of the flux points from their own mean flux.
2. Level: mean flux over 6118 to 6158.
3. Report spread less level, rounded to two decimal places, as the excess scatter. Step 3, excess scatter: -2.26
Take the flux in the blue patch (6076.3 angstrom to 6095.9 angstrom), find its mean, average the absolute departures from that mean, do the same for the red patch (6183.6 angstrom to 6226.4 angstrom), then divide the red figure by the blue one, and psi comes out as 2.0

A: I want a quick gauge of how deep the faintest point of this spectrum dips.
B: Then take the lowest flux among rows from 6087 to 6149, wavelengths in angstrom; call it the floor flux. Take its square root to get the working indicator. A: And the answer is 1.42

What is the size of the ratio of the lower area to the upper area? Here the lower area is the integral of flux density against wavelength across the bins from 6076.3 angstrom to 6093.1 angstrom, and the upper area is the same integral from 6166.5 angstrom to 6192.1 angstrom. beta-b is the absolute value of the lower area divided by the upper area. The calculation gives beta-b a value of 0.7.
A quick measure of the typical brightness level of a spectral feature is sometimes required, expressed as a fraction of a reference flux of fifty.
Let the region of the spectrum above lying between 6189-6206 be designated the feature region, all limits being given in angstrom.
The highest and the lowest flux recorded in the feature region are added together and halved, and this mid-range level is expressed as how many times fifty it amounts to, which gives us 0.0524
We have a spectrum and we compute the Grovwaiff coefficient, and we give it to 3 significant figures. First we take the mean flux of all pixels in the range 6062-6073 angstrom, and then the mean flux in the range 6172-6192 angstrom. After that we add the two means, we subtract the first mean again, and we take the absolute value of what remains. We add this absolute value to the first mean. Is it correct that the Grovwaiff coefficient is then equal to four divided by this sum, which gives 0.781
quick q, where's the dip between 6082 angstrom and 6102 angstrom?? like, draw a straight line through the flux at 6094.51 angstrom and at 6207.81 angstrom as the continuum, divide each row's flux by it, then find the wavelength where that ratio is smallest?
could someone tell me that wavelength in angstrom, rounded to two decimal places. 6097.32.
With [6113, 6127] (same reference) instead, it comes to 6122.64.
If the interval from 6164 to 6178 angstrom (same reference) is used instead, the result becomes 6176.45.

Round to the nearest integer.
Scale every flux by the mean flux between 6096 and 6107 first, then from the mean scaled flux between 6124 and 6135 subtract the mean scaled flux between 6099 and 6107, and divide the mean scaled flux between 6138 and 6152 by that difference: 14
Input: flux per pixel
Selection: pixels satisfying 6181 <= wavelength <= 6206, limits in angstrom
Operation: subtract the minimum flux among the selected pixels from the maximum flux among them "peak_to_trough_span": 0.62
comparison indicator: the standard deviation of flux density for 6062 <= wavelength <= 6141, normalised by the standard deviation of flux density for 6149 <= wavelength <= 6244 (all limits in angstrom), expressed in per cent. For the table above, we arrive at 102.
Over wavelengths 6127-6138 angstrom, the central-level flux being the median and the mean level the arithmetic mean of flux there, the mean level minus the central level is -0.031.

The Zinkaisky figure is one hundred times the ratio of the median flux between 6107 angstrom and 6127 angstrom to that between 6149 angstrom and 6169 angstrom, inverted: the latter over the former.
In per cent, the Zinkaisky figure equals 105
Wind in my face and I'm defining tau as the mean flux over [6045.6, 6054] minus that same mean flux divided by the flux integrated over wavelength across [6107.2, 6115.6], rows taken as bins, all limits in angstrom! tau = 2.24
